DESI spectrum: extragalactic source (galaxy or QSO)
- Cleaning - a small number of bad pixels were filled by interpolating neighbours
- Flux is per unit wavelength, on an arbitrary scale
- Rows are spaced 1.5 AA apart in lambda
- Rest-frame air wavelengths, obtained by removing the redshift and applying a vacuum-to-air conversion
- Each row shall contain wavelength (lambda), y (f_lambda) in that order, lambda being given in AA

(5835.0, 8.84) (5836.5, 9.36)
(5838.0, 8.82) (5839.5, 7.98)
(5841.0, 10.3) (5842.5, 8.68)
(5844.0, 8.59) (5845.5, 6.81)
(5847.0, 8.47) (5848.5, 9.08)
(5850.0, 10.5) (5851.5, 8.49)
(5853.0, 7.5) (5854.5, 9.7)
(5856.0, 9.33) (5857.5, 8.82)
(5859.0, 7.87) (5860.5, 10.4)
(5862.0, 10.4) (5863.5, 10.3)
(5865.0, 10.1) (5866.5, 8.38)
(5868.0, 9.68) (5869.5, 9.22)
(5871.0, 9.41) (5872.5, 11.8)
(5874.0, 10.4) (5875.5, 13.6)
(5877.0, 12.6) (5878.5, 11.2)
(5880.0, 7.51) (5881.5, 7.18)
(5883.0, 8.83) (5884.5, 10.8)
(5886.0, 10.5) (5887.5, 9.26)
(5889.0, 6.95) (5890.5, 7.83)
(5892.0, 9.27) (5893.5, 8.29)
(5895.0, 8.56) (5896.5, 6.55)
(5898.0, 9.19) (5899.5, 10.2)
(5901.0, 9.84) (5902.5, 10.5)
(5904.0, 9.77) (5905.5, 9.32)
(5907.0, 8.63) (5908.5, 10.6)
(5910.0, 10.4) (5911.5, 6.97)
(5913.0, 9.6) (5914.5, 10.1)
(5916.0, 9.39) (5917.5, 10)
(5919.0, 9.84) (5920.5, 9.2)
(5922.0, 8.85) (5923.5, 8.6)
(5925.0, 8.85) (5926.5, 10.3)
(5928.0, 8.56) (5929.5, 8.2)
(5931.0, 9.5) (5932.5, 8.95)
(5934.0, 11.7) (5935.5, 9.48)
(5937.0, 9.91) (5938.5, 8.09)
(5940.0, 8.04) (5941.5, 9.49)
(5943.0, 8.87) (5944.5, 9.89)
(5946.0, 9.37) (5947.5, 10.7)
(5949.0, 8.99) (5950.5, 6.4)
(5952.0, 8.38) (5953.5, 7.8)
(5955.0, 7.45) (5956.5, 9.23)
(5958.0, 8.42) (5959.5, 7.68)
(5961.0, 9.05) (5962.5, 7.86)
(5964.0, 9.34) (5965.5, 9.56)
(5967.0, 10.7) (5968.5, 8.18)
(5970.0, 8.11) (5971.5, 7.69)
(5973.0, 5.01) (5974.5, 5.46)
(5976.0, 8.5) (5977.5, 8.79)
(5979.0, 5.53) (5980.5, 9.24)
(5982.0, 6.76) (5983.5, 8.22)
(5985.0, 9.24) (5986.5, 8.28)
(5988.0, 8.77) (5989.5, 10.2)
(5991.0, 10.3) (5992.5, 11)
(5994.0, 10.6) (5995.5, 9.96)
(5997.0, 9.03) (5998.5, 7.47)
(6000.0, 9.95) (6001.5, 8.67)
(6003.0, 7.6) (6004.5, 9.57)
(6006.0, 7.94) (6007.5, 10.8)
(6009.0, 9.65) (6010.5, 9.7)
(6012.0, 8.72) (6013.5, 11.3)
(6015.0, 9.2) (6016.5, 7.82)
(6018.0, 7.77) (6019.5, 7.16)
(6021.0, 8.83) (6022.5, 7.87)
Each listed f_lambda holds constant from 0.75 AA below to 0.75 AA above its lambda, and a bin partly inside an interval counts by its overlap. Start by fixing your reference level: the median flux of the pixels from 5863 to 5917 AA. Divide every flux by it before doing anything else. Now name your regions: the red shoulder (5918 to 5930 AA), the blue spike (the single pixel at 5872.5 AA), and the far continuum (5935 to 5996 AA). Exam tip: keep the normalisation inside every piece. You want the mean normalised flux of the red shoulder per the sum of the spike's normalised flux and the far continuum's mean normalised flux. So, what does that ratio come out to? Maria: 0.44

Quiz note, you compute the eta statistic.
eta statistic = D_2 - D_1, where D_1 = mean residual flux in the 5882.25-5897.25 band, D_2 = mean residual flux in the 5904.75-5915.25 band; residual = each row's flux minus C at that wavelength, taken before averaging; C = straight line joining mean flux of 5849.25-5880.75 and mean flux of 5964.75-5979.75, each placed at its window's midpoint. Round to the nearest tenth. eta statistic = 1.1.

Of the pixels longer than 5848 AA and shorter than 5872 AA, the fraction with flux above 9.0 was 0.69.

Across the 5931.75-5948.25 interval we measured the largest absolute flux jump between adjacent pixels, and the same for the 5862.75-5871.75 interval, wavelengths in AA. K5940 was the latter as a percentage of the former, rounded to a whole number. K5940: 63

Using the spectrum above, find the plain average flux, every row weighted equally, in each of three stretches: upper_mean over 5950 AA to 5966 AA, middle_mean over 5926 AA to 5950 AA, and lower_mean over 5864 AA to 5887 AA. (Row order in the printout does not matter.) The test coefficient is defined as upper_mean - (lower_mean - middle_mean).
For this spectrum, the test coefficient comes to 7.6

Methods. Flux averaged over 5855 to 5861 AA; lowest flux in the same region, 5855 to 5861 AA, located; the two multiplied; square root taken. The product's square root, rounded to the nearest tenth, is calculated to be 8.5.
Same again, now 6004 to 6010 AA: 8.7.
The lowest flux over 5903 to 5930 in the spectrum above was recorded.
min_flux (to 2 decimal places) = 6.97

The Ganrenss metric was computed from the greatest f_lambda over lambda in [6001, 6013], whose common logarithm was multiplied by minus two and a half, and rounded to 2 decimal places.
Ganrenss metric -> -2.58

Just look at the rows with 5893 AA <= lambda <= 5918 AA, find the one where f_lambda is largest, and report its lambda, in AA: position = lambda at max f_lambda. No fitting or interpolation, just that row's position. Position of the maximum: 5908.5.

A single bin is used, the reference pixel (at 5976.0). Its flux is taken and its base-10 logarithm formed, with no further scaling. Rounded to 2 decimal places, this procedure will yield 0.93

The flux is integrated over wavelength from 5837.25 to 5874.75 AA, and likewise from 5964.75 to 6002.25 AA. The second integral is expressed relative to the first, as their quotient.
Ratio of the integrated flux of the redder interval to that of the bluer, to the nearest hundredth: 0.93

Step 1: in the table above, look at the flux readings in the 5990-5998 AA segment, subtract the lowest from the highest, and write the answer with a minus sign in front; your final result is -2.0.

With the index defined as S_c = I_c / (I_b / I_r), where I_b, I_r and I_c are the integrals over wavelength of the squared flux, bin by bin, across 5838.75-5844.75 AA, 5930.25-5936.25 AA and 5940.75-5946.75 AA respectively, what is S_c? 662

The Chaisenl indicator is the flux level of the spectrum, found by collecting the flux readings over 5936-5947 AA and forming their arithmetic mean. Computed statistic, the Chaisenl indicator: 9.1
